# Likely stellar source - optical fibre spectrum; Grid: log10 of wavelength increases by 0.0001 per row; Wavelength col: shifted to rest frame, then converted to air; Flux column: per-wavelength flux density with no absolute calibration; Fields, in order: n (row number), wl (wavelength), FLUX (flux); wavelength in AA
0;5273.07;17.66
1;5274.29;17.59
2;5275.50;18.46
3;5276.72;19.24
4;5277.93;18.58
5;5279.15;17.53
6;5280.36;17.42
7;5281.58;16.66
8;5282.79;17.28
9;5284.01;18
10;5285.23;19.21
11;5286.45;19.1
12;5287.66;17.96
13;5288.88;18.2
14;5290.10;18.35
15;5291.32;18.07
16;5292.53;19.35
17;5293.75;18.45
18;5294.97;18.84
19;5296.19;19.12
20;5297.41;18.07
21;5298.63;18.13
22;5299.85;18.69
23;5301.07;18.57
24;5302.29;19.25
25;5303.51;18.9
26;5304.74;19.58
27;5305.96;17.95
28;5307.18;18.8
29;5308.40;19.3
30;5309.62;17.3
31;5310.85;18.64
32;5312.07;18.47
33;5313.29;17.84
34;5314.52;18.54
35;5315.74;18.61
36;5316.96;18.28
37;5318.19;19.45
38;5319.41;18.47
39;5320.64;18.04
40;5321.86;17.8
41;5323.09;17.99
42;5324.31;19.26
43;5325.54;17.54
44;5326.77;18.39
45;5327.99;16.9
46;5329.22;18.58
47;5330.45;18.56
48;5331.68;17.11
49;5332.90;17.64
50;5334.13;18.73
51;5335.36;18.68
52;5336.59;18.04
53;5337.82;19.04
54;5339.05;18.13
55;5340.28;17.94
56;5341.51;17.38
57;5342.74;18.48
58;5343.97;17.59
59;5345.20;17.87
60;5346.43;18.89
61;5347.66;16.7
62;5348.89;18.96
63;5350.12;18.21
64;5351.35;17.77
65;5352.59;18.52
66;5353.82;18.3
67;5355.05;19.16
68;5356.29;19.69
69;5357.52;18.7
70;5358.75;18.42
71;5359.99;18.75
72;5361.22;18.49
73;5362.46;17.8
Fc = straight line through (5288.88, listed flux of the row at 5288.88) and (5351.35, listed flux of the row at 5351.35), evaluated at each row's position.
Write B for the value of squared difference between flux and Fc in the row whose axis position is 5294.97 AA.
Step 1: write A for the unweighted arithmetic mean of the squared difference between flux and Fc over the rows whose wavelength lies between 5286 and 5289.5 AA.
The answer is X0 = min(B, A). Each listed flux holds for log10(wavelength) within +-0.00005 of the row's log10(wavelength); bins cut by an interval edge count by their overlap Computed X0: 0.281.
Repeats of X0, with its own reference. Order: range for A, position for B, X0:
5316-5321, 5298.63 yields 0.000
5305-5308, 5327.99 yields 0.272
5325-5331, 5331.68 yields 0.456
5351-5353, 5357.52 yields 0.288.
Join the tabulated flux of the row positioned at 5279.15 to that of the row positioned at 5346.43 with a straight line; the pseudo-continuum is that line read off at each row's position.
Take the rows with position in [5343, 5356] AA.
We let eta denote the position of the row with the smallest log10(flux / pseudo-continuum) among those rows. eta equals 5347.66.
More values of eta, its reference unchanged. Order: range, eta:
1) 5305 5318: 5309.62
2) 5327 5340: 5327.99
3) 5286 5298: 5297.41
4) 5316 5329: 5327.99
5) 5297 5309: 5305.96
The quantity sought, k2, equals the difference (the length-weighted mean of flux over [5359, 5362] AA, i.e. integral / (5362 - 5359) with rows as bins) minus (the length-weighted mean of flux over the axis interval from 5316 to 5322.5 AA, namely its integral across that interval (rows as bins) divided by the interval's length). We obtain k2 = 0.1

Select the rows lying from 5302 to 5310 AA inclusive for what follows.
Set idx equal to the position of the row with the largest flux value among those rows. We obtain 5304.74 AA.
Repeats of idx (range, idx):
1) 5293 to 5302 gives 5296.19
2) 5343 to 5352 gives 5348.89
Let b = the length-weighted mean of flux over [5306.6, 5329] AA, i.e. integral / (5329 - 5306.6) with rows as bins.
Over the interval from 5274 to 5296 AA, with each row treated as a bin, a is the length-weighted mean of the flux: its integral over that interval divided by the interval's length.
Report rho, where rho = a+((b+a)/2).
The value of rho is 36.6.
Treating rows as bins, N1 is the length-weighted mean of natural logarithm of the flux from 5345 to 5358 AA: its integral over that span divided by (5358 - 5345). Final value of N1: 2.91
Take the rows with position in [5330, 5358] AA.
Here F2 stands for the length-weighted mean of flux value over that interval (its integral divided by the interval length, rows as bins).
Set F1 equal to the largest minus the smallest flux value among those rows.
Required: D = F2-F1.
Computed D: 15.3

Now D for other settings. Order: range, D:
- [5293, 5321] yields 16.3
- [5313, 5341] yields 15.7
